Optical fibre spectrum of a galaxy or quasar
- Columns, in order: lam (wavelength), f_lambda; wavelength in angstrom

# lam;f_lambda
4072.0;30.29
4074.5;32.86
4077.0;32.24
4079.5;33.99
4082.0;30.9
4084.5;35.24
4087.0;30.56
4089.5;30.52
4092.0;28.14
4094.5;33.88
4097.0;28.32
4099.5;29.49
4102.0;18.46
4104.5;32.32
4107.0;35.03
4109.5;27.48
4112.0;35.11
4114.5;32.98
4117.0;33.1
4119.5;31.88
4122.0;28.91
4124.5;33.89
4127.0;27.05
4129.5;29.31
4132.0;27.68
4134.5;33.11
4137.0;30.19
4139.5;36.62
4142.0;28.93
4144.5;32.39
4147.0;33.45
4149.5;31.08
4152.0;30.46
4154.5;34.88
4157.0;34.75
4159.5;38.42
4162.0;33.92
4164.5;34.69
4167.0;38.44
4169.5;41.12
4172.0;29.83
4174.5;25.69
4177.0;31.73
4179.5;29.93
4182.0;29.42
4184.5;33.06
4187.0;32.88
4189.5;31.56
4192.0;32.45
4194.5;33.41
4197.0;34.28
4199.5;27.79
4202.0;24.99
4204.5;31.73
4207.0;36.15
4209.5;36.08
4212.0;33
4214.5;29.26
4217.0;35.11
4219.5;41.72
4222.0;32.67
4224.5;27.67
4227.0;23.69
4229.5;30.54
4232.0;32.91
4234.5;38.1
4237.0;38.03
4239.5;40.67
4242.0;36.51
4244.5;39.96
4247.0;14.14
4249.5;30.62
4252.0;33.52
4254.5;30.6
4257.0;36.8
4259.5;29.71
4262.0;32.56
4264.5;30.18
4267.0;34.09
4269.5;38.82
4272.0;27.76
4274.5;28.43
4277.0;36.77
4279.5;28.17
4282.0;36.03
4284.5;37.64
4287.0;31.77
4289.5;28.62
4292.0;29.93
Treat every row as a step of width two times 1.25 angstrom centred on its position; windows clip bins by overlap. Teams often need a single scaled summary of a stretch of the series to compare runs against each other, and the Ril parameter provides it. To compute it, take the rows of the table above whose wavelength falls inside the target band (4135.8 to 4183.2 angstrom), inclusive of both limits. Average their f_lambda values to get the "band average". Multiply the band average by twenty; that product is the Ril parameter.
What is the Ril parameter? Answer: 659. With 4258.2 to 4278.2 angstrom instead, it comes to 646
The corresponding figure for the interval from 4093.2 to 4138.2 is 609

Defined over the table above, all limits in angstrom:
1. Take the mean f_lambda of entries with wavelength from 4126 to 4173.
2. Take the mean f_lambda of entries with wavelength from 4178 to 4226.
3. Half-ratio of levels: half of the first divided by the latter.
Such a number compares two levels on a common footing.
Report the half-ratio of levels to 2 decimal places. 0.51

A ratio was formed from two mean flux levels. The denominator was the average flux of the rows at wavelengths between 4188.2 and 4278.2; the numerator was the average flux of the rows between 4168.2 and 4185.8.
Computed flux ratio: 0.969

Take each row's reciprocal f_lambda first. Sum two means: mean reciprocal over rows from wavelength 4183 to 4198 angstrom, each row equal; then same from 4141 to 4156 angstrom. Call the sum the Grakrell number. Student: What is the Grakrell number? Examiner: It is 0.0619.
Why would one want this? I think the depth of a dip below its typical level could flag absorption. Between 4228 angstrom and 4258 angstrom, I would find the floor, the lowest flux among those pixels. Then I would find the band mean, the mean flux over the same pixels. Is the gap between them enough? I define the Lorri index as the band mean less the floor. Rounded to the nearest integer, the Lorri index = 19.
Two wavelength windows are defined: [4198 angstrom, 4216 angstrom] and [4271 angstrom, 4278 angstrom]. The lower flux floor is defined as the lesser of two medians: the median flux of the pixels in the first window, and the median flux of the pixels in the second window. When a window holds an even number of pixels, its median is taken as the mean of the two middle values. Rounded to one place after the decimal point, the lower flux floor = 28.4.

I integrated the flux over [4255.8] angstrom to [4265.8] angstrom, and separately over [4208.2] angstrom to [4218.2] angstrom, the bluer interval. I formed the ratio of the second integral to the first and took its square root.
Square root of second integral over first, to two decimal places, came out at 1.02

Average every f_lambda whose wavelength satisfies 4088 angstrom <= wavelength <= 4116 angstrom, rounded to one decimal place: 30.2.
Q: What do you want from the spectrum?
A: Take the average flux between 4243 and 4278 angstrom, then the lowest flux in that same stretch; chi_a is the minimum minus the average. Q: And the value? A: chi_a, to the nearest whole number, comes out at -18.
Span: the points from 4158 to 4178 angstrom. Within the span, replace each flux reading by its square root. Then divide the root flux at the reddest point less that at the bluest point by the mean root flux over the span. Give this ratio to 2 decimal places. -0.10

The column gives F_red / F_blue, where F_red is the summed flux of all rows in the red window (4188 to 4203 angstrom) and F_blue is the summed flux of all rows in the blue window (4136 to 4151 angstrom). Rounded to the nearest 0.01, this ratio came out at 0.96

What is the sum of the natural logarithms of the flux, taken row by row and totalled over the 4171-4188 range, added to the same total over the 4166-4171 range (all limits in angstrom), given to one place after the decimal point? 31.2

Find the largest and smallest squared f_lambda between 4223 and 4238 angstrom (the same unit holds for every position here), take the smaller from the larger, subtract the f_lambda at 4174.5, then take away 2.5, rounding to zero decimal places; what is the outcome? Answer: 862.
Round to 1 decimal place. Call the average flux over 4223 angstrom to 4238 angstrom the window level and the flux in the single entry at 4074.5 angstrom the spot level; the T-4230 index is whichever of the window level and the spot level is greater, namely 32.9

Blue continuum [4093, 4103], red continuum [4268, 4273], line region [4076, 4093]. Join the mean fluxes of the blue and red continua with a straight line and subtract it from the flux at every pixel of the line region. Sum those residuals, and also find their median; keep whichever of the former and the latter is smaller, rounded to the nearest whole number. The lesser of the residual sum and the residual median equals 4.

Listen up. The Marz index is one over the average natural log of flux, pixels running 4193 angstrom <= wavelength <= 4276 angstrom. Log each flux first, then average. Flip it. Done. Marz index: 0.289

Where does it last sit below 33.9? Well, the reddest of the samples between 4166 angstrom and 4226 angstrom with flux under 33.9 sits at 4224.5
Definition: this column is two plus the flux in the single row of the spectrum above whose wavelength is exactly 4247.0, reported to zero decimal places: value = 16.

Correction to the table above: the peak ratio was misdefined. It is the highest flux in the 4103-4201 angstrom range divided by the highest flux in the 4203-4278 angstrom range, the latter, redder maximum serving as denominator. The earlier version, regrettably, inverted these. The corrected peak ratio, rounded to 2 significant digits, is 0.99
